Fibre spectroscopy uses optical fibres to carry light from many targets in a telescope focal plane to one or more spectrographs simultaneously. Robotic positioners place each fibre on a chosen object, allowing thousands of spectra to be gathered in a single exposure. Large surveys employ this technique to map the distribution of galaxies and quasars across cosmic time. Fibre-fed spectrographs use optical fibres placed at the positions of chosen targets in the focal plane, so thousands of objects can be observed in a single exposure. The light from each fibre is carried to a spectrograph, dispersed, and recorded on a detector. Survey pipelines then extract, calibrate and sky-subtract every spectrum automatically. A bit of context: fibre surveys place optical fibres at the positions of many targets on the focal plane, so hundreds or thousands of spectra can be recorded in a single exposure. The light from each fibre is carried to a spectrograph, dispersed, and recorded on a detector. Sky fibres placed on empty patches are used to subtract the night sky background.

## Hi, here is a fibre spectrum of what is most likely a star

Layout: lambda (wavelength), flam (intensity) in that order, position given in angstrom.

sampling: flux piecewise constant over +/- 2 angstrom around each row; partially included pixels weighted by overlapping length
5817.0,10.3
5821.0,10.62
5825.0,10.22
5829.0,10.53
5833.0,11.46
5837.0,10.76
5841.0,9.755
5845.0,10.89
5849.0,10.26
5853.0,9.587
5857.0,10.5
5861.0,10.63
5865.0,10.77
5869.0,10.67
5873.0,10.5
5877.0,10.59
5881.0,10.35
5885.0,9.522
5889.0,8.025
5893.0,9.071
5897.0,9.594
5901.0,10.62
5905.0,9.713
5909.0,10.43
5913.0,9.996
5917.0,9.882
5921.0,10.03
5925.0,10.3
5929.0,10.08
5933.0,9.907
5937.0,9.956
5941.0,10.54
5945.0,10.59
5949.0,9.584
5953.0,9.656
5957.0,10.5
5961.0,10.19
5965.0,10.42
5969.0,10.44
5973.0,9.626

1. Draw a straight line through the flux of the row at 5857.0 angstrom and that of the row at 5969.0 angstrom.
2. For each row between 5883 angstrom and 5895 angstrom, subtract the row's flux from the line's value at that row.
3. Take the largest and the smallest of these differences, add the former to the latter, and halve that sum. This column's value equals 1.71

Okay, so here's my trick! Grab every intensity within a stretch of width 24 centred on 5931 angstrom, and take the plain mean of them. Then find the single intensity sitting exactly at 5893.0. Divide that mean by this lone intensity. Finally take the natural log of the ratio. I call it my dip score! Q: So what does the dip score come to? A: 0.11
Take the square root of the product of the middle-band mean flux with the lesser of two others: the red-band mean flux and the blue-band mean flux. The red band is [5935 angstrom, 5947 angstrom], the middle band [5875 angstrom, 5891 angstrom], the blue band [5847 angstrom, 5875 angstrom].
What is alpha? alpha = 10.0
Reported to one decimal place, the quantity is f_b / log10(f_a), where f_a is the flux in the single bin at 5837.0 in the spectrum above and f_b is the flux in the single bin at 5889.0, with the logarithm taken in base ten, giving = 7.8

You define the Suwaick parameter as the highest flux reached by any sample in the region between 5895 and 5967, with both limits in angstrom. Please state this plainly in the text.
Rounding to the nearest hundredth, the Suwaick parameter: 10.62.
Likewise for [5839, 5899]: 10.89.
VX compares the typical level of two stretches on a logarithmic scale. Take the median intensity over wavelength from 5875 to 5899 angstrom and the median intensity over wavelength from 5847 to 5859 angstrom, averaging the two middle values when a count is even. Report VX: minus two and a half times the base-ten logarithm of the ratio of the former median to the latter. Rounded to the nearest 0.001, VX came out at 0.077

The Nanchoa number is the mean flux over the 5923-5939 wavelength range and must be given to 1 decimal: 10.1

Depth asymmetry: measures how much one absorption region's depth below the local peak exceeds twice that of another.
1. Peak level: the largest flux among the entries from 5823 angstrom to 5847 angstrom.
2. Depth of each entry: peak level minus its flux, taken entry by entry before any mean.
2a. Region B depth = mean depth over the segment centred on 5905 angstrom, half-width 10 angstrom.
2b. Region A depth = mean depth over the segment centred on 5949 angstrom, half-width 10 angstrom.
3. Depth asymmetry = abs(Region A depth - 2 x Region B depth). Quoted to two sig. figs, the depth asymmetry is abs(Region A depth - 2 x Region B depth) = 1.5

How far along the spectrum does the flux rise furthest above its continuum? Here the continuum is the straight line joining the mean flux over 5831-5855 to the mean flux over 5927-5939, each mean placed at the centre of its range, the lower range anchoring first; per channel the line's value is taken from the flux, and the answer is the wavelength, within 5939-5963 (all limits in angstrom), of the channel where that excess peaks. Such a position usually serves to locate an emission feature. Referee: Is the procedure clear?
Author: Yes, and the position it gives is 5945.0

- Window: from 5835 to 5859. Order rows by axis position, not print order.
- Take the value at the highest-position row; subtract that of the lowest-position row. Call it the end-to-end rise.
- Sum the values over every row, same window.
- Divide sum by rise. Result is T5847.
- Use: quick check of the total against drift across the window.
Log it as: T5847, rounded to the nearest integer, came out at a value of -238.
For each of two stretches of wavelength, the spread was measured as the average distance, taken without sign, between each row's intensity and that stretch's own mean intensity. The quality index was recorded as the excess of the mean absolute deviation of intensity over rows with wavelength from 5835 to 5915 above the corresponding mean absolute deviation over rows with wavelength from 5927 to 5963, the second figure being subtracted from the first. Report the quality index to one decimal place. 0.3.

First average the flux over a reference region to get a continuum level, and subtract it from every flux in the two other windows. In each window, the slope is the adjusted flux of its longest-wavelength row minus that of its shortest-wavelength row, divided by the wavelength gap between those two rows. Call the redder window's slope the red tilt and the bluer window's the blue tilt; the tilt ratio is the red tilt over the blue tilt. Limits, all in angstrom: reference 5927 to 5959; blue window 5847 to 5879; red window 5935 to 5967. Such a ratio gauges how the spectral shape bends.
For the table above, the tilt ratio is 1.41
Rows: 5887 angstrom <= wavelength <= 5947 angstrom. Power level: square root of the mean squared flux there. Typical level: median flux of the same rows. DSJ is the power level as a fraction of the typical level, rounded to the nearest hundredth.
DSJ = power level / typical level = 0.99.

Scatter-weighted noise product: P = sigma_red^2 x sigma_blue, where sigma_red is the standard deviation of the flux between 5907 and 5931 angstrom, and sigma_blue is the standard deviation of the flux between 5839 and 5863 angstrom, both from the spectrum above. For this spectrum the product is 0.02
